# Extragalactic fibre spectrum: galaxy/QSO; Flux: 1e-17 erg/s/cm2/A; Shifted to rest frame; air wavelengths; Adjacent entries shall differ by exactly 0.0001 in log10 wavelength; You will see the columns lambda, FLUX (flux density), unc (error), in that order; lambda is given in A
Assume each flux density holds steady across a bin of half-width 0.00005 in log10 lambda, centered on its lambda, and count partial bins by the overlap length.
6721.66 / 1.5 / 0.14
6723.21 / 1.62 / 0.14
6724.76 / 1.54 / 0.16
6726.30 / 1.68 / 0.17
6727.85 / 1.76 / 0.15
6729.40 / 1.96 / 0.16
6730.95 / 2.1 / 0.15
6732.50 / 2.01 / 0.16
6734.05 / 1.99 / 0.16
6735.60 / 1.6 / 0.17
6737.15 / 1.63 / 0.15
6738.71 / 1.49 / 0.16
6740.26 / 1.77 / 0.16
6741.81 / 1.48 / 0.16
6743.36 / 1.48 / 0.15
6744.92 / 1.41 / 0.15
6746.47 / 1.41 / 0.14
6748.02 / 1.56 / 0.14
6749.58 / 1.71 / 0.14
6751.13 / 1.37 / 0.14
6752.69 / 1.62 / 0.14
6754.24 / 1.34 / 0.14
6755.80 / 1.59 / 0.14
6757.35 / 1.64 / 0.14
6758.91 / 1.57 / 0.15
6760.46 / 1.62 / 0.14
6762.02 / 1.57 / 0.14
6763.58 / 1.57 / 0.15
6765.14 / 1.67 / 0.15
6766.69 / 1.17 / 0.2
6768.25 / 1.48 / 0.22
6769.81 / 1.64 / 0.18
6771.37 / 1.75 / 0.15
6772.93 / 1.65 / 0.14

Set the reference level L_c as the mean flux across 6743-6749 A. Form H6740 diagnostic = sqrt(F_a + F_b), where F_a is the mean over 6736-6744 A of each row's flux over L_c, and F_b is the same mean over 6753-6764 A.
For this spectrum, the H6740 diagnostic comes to 1.46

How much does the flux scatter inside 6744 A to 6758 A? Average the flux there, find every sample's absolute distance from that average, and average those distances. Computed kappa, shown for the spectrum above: 0.119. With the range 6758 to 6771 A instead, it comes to 0.106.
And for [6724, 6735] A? 0.174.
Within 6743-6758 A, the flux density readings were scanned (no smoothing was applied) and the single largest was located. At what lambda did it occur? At 6749.58 A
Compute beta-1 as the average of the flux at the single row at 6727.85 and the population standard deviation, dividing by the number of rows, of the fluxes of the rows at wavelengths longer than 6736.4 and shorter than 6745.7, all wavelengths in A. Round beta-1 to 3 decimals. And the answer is 0.940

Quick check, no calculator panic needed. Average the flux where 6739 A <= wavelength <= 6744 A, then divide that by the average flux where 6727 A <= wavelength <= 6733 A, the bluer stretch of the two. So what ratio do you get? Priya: 0.81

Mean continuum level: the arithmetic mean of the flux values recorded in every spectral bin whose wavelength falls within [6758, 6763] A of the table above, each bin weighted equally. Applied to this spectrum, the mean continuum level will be 1.59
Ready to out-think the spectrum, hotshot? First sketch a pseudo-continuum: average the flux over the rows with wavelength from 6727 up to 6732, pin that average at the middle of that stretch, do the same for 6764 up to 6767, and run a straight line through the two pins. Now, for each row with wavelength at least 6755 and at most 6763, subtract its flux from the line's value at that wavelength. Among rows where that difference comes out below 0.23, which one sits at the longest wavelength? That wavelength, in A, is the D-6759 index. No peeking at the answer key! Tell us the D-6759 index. 6762.02 A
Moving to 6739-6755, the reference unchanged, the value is 6752.69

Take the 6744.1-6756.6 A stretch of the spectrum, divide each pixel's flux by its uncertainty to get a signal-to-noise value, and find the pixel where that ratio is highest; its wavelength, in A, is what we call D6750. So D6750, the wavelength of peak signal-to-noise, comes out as 6749.58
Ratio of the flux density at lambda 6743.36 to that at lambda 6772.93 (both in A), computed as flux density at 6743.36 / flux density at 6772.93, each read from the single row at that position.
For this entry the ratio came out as 0.90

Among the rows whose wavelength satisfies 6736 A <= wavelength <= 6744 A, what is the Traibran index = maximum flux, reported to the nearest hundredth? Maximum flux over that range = 1.77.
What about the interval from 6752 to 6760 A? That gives 1.64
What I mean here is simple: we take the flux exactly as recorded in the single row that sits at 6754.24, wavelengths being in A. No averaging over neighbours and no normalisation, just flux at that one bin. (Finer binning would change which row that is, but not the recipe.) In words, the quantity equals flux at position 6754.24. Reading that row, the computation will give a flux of 1.34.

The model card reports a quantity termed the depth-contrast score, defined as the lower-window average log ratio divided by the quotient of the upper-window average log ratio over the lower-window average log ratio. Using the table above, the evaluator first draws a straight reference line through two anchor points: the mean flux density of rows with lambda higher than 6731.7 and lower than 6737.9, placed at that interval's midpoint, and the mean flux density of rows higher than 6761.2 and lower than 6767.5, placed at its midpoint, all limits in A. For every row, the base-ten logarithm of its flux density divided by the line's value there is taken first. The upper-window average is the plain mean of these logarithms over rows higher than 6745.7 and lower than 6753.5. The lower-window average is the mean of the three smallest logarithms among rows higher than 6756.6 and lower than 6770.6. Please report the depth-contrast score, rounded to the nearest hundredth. -0.02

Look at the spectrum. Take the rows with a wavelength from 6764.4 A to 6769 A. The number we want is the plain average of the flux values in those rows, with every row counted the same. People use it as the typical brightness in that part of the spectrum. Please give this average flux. 1.44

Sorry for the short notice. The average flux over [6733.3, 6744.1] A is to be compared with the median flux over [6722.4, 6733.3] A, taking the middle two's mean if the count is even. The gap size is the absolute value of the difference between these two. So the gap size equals 0.13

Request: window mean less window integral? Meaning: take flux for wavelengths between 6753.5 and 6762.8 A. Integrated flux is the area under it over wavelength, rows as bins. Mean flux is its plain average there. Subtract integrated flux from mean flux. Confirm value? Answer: -13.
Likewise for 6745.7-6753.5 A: -10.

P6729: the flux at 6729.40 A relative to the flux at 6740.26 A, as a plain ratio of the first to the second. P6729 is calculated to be 1.1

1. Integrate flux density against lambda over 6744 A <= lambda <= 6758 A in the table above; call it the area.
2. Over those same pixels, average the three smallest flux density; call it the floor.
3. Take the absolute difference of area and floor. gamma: 19.8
